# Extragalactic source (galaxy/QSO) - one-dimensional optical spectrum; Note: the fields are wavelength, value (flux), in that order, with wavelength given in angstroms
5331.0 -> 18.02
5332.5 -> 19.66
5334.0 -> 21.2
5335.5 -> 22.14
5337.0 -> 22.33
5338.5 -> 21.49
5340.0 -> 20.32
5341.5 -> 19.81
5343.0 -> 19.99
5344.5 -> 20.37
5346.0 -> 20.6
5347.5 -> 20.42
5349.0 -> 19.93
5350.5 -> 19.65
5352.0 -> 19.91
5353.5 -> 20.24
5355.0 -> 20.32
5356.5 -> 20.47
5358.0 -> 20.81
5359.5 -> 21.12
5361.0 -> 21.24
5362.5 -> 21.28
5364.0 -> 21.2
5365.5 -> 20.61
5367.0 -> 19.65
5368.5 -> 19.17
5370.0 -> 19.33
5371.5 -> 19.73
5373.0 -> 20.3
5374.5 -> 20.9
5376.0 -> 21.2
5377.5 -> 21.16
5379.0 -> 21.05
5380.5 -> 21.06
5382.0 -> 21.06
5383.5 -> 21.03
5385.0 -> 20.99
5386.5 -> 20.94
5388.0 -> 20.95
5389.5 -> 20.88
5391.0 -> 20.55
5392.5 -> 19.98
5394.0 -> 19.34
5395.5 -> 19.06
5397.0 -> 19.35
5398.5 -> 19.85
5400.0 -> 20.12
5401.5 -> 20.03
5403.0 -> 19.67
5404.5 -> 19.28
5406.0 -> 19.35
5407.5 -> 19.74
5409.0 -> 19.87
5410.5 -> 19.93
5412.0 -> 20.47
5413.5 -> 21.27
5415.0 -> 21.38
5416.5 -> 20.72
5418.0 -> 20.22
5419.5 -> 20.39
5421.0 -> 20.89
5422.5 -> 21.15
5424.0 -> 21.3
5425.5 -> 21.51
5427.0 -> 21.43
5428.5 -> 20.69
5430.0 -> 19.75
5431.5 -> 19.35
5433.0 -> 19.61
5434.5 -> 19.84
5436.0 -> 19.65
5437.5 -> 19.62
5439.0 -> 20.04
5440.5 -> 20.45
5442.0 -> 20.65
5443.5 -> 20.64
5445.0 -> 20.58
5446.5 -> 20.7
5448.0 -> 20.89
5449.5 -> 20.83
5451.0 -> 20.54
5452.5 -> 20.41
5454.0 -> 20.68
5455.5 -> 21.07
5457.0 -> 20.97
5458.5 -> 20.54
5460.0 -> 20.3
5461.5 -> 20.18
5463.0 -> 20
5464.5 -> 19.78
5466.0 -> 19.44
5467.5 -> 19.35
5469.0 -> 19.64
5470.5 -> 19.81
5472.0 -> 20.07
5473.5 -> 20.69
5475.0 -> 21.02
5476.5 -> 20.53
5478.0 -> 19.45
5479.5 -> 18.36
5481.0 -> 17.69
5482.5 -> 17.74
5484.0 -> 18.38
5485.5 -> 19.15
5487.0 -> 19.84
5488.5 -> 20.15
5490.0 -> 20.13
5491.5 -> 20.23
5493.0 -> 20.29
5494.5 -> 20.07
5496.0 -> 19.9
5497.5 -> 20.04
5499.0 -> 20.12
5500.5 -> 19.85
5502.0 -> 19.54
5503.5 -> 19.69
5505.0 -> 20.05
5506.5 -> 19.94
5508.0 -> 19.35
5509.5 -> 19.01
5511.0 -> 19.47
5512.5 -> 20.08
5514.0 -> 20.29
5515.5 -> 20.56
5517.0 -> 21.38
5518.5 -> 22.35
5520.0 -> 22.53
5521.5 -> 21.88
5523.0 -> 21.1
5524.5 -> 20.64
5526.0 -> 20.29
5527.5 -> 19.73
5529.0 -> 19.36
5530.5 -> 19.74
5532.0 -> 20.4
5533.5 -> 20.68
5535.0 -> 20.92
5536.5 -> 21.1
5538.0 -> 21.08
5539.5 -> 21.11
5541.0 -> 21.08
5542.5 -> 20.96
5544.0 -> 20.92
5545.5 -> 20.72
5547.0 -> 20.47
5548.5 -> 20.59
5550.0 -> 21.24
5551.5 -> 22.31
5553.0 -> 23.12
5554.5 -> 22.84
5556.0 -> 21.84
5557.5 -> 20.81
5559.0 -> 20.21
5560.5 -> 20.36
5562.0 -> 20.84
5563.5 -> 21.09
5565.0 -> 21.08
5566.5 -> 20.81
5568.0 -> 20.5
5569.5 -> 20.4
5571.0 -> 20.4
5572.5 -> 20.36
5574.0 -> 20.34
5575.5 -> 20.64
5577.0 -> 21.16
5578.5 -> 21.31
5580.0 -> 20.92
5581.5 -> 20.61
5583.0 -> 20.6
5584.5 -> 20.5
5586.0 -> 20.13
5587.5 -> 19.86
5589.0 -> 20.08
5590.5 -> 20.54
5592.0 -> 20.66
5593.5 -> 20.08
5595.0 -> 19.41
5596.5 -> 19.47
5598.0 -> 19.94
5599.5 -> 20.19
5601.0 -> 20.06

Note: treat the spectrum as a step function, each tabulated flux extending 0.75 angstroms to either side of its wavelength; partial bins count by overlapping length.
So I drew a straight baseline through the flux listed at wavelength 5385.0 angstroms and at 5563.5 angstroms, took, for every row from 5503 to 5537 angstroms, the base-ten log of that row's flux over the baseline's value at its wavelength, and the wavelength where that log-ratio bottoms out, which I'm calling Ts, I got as 5509.5 angstroms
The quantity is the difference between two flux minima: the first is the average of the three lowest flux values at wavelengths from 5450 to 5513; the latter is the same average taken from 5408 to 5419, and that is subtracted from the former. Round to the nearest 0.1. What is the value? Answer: -2.1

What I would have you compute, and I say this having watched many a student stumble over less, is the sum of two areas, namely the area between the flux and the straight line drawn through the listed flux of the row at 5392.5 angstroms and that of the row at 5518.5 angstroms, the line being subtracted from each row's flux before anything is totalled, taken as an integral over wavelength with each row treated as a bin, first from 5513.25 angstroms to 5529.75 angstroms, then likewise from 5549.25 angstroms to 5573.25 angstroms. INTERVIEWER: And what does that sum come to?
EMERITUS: -73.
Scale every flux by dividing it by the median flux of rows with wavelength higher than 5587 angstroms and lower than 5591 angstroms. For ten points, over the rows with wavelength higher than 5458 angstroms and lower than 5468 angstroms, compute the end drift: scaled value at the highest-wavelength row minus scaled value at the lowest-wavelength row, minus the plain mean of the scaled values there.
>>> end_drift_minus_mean -1.05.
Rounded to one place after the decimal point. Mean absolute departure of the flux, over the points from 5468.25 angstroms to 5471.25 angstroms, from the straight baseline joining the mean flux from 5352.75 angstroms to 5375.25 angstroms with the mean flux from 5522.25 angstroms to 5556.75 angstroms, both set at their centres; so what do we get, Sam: 1.0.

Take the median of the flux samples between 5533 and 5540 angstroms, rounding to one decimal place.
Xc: 21.1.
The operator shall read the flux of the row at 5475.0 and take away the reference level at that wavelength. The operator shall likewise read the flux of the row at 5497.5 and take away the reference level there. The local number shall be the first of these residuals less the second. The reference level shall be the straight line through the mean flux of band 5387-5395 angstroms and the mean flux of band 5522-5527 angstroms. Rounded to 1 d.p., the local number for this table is 1.0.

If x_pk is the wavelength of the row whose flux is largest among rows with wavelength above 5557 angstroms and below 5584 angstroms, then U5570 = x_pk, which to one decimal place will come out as 5578.5 angstroms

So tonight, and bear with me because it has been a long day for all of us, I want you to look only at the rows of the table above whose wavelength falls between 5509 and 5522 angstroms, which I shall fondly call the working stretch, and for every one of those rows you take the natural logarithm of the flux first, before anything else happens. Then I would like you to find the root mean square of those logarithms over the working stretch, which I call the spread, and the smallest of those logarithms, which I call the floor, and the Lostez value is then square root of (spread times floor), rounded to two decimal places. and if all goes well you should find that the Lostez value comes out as 2.99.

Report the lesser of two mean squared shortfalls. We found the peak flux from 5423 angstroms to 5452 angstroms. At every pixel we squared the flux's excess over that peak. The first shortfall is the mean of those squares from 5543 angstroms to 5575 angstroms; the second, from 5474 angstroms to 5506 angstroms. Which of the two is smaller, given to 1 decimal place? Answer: 0.9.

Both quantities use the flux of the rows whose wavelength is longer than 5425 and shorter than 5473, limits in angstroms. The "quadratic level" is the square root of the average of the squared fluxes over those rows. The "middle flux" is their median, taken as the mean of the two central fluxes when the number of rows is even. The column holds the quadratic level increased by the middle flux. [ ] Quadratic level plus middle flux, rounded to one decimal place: 40.6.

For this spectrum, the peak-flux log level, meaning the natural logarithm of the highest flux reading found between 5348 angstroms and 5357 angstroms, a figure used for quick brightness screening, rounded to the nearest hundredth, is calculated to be 3.02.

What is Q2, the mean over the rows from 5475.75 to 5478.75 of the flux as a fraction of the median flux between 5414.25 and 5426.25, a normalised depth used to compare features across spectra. 0.95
